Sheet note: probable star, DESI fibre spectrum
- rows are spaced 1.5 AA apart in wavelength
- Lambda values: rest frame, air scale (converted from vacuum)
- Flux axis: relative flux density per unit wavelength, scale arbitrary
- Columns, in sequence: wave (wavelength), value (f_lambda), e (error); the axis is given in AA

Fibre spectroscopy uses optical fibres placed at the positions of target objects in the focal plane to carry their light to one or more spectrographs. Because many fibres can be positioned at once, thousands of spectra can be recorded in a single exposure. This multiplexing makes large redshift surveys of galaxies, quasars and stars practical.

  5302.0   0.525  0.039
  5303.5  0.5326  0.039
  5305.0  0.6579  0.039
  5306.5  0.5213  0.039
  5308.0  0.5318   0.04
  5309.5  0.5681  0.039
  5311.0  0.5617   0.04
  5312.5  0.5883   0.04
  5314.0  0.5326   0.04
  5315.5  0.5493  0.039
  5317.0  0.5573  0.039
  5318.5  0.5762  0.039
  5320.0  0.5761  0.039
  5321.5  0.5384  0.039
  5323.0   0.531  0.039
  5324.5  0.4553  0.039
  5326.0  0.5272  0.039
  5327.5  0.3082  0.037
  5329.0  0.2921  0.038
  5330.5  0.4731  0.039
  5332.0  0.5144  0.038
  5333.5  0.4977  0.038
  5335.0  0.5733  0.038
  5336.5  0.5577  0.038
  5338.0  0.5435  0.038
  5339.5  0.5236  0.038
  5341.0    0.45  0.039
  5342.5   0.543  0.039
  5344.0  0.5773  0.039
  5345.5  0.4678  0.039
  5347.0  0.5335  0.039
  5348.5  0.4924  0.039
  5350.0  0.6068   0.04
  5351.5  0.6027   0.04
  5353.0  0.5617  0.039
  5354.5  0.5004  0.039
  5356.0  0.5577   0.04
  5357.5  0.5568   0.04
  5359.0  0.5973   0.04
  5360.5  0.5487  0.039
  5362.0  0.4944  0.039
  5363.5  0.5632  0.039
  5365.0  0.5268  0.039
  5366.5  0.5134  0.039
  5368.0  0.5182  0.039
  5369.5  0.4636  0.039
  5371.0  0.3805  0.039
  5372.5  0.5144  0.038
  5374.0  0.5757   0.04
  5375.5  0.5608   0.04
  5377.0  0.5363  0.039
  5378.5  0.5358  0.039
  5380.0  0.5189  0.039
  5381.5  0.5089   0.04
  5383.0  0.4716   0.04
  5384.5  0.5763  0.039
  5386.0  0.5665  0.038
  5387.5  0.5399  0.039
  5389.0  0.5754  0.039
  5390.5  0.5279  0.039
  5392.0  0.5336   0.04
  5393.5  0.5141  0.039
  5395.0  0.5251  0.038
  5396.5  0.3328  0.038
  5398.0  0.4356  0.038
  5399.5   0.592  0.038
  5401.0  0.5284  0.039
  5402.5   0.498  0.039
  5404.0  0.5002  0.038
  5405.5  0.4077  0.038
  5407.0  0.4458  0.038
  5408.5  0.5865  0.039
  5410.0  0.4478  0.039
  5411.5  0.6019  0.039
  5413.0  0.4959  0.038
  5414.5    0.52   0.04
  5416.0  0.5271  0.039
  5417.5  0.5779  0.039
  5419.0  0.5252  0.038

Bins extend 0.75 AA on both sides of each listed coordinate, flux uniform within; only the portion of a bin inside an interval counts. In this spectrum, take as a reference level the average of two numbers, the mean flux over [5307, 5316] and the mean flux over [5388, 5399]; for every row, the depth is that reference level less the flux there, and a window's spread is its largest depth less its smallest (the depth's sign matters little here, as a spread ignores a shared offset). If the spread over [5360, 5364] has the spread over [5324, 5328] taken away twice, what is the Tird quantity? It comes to -0.369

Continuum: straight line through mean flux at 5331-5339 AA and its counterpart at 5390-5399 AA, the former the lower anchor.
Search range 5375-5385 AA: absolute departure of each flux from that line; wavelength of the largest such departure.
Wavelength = 5384.5 AA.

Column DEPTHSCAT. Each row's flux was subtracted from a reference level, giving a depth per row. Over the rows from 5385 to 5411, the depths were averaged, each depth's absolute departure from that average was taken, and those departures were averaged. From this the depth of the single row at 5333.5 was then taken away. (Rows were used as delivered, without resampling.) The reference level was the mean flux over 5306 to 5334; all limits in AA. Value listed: 0.041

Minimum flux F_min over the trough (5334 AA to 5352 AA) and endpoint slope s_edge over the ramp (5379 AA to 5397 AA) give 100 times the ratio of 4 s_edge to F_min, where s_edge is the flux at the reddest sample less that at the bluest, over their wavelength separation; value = -10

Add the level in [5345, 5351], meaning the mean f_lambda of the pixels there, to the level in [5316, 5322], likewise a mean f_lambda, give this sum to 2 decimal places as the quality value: 1.09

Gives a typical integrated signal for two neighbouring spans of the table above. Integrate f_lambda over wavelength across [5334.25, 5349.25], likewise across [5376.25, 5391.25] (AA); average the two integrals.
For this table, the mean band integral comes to 7.96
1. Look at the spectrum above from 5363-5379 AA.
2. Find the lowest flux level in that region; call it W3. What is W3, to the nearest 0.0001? 0.3805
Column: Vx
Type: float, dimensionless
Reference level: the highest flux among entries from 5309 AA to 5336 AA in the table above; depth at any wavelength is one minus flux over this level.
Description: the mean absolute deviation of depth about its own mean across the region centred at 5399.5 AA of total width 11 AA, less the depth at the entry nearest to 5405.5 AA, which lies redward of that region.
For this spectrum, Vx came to -0.21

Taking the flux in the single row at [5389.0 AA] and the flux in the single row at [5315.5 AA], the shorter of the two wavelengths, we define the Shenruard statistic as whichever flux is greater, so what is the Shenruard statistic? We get 0.58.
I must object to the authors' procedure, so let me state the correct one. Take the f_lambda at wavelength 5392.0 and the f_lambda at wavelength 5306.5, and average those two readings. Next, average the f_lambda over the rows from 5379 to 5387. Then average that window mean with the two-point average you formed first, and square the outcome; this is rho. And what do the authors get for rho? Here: 0.279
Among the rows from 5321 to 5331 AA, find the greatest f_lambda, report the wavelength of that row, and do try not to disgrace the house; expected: 5321.5 AA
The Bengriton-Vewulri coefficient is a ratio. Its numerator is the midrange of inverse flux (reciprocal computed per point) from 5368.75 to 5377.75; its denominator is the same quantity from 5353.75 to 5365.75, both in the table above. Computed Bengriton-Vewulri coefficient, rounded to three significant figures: 1.18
